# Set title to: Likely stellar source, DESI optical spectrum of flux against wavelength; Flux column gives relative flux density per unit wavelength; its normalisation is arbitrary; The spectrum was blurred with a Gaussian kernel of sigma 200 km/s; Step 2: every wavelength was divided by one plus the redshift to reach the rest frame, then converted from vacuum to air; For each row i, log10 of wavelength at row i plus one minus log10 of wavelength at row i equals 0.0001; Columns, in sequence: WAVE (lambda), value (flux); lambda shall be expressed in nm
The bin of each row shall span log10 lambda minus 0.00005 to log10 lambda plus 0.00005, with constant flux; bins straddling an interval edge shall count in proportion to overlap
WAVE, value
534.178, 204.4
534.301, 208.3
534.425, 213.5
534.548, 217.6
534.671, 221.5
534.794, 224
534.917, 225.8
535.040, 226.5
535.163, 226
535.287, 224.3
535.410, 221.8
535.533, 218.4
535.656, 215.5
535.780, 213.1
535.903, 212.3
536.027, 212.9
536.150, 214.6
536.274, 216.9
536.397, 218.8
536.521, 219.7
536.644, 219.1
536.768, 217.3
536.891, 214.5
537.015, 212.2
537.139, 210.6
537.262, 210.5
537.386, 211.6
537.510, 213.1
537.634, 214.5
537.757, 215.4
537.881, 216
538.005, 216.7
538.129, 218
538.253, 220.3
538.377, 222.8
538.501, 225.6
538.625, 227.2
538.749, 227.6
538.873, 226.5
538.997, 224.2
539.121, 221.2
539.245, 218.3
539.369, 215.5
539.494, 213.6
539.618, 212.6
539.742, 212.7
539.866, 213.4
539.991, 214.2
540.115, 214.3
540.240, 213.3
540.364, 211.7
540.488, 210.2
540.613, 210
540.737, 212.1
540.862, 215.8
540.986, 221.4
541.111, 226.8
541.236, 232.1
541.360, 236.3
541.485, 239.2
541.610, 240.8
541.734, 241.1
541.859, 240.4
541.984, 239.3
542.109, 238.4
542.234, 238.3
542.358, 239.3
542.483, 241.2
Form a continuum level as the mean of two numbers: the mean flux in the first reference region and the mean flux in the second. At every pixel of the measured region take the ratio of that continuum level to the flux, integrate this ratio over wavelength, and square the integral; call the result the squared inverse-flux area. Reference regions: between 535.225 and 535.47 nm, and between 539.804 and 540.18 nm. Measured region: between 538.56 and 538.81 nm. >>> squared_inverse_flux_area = 0.06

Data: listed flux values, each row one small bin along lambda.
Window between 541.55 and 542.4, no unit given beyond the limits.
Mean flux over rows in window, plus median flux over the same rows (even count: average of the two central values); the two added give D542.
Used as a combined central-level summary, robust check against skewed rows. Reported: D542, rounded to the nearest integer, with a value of 479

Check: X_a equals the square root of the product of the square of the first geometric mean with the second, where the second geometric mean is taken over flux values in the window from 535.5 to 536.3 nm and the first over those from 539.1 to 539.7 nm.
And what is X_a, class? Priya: 3169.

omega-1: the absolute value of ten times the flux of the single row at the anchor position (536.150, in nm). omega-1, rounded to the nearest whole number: 2146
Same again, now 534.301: 2083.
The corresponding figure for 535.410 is 2218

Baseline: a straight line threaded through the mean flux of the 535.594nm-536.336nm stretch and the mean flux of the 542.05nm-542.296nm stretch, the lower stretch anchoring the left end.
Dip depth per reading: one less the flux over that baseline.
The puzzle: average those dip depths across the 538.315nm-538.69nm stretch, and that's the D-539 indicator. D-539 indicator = 0.00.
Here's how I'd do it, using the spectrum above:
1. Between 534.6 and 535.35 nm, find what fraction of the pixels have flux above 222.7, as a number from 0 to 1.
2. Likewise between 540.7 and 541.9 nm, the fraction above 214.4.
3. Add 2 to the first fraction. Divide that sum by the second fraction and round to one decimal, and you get 3.1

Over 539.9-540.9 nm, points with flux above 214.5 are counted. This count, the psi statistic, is 1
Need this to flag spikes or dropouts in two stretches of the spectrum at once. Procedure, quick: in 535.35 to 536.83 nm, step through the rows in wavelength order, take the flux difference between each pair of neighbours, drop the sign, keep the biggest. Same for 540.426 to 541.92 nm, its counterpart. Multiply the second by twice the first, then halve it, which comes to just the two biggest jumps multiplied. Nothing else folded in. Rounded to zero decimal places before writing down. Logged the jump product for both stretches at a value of 19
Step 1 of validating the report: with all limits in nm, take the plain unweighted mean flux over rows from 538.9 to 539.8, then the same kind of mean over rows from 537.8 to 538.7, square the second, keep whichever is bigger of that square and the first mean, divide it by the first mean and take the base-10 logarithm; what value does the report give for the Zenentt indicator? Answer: 2.35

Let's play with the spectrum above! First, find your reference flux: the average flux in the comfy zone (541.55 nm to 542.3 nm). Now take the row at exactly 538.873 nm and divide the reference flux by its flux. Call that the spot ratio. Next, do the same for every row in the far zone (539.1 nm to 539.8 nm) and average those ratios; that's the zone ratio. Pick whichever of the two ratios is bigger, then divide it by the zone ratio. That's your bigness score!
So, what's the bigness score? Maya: 1.00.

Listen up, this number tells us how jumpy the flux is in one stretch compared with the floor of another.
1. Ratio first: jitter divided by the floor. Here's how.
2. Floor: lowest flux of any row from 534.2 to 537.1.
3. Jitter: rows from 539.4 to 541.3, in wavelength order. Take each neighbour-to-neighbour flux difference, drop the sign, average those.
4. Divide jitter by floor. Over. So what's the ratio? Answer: 0.0100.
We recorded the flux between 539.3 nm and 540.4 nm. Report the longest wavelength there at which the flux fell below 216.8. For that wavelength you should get 540.364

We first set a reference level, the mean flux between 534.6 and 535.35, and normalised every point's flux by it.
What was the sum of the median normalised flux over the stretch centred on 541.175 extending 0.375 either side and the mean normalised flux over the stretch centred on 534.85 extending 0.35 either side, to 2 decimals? 2.02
